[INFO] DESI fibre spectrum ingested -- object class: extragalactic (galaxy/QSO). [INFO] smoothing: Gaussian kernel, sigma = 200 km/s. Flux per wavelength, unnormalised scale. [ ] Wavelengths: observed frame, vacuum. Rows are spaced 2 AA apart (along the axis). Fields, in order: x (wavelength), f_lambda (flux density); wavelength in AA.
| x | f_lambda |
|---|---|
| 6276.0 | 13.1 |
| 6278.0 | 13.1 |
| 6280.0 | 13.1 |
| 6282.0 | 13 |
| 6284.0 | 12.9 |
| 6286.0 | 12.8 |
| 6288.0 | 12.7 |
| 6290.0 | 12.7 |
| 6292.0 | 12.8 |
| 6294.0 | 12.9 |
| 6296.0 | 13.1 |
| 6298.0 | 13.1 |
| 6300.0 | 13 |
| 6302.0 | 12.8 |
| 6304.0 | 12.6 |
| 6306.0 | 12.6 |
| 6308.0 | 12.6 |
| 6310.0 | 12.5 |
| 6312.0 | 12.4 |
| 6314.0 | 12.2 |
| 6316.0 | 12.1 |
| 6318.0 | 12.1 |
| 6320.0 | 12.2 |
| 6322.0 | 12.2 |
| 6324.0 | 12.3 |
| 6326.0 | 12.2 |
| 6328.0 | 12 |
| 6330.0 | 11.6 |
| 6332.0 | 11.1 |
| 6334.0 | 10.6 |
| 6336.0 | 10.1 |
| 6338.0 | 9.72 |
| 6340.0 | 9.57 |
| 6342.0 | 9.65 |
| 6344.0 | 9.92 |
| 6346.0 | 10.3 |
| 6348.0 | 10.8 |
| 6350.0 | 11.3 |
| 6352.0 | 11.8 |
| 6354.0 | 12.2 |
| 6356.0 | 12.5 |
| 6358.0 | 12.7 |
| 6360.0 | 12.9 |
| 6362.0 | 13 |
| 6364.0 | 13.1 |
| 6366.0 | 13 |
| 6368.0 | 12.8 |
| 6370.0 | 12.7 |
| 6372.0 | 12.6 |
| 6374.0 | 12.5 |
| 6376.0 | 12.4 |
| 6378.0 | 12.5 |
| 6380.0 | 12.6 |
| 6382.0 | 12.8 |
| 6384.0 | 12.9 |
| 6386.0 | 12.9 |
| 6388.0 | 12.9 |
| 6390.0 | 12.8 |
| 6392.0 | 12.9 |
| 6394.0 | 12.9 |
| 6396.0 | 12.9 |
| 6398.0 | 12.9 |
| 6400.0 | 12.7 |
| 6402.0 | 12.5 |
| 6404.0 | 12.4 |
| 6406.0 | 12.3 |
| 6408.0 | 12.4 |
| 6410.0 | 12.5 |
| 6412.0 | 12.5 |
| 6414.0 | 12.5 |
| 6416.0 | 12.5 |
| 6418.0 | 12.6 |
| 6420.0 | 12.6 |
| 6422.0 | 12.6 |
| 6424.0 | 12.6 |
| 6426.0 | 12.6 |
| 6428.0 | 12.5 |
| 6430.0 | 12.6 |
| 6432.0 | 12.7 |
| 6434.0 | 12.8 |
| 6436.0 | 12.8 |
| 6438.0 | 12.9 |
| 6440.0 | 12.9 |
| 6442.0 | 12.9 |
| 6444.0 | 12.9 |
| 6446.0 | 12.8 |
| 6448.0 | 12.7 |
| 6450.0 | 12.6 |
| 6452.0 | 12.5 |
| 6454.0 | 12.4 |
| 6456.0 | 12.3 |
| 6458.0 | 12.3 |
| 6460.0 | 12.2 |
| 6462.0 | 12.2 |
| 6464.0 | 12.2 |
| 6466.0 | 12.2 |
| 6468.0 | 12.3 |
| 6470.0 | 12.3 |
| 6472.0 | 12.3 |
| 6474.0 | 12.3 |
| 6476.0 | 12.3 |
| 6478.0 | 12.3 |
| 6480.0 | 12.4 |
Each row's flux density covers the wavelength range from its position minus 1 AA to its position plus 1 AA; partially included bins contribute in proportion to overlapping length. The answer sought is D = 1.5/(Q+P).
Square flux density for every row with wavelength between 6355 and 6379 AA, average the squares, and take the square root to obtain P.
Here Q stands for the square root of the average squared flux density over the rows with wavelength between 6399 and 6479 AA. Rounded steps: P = 12.7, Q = 12.5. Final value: 0.0594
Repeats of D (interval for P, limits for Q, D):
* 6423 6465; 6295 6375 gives 0.0610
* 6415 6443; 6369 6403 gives 0.0590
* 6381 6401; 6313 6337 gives 0.0610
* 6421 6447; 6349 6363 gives 0.0598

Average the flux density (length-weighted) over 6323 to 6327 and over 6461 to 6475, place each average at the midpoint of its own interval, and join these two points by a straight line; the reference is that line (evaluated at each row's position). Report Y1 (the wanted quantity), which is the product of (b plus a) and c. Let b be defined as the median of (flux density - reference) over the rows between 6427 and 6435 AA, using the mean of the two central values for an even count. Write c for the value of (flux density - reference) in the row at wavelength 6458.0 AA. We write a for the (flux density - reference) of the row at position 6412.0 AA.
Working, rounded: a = 0.25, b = 0.39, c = 0.04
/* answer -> 0.0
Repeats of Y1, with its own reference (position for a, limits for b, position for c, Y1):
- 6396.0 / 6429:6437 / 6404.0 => 0.2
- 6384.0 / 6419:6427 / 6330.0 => -0.6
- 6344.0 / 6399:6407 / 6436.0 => -1.2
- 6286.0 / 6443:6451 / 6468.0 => 0.0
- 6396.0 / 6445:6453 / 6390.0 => 0.6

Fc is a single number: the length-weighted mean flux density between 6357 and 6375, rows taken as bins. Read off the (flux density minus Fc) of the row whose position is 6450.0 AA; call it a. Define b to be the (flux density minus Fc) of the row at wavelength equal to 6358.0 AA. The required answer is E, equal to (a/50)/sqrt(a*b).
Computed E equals -0.028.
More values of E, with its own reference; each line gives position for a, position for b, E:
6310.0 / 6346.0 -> -0.007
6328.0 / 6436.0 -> -0.171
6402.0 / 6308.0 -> -0.024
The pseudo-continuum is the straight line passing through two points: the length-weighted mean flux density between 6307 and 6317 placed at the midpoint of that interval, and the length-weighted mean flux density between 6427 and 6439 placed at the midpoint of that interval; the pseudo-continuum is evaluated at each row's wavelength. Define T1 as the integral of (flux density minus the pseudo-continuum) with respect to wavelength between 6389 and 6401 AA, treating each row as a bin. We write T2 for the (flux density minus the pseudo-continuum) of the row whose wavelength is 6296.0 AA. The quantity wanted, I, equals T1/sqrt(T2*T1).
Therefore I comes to 2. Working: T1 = 2.9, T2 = 0.8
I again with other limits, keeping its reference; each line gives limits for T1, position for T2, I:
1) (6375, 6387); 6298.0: 1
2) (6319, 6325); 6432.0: -8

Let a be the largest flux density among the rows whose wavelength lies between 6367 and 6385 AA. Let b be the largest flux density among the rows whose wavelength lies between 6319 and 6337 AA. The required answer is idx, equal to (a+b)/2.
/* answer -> 12.6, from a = 12.9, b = 12.3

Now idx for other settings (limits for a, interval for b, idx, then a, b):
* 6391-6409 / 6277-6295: 13.0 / 12.9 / 13.1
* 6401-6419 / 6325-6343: 12.4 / 12.6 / 12.2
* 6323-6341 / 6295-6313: 12.7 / 12.3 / 13.1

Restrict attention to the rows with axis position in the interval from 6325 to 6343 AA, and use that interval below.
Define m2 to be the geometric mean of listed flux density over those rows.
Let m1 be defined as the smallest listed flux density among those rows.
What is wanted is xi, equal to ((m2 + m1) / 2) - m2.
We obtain -0.56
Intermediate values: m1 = 9.57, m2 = 10.7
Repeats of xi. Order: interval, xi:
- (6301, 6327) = -0.13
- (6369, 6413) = -0.18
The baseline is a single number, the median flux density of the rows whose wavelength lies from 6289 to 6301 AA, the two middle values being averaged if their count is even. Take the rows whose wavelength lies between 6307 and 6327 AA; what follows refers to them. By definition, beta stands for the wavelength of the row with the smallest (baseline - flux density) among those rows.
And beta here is 6308.0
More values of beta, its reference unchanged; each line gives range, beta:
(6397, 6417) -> 6398.0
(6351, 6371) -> 6364.0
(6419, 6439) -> 6438.0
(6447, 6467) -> 6448.0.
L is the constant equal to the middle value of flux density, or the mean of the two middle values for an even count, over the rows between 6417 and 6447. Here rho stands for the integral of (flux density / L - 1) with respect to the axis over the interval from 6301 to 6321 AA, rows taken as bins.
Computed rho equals -0.5 AA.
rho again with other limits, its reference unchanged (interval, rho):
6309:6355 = -4.9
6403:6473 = -1.0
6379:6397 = 0.2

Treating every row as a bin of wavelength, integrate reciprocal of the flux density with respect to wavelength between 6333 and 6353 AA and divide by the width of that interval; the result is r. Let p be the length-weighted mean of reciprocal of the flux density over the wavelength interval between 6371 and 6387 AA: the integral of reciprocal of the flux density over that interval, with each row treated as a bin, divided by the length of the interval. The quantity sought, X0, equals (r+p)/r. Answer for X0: 1.82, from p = 0.0791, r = 0.0968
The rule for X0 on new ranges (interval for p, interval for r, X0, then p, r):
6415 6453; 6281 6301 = 2.02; 0.0788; 0.0775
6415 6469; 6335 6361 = 1.87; 0.0796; 0.0917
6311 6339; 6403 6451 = 2.09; 0.0865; 0.0792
